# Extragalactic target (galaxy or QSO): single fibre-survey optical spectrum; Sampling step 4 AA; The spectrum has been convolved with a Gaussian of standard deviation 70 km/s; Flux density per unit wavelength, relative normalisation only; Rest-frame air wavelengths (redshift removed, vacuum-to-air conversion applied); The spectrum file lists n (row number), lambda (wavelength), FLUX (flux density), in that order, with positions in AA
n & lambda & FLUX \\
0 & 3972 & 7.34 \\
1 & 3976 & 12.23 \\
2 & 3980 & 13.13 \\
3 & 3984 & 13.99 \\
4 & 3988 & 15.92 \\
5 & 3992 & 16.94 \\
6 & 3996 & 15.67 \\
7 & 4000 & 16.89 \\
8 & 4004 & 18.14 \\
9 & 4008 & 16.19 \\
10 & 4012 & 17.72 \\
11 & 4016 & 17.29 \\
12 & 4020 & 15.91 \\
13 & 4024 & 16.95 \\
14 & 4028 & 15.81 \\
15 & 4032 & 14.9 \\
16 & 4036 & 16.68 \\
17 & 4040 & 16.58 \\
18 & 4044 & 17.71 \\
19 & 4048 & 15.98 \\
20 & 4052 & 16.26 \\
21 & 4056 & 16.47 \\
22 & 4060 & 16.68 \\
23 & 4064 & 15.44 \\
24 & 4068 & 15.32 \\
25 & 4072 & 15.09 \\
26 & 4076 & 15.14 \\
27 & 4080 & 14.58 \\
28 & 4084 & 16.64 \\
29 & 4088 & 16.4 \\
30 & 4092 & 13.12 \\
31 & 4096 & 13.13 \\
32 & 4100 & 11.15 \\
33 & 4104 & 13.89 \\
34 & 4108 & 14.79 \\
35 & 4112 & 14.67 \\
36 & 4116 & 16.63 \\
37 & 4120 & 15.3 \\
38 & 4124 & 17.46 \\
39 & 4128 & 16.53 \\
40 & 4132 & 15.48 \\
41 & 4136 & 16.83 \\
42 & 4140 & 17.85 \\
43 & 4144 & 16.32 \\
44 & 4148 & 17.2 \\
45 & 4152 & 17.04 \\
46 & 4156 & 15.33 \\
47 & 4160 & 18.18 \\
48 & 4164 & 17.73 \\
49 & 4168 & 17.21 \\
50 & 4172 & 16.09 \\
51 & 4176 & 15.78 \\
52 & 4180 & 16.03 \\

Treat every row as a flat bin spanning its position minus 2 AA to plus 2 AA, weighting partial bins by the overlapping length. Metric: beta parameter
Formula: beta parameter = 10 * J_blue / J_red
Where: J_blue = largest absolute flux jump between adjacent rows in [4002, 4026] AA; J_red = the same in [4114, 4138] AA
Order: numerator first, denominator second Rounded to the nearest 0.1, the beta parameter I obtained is 9.0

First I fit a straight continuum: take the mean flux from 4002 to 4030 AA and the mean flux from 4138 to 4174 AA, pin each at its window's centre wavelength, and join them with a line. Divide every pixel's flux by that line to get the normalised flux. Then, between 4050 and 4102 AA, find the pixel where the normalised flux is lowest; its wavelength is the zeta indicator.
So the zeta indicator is 4100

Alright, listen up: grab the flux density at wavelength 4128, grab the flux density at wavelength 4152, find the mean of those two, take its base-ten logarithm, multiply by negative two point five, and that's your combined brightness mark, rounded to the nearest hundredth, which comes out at -3.06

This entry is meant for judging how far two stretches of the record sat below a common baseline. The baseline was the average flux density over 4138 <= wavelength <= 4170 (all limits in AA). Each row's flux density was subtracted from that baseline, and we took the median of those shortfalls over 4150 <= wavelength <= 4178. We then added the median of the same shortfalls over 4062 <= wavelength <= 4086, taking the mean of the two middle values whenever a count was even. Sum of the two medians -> 1.9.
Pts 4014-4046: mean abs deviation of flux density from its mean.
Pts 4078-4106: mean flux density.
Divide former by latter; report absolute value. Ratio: 0.050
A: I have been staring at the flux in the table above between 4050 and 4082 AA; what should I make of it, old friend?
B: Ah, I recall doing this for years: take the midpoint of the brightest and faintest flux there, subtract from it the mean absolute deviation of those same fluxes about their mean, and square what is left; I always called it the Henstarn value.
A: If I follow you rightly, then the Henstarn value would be 225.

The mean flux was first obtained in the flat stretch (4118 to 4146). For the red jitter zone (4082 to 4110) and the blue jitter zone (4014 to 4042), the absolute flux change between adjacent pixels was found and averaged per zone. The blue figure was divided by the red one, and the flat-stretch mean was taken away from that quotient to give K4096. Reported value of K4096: -15.8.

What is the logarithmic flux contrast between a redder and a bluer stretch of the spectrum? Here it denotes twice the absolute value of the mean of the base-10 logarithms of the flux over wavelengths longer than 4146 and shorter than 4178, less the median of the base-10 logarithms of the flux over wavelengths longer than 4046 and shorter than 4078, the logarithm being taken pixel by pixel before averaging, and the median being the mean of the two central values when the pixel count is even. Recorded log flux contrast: 0.06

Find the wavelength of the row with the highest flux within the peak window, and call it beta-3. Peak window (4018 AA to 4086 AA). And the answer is 4044 AA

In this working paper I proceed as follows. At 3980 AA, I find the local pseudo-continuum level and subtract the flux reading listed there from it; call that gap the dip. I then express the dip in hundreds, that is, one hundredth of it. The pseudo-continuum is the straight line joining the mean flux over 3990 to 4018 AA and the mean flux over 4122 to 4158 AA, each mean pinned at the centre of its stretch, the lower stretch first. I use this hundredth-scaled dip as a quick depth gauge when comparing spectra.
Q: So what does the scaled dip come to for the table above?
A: 0.039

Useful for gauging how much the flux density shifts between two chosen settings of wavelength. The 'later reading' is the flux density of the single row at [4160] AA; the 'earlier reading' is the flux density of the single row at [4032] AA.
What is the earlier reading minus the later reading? -3.3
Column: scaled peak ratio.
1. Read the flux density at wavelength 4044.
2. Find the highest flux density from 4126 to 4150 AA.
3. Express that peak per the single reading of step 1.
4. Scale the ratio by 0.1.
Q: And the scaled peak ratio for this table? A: 0.101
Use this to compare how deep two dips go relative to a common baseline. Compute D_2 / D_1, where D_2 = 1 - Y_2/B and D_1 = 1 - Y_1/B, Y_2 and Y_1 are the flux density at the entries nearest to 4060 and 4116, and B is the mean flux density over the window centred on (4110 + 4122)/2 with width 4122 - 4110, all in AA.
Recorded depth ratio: 1.0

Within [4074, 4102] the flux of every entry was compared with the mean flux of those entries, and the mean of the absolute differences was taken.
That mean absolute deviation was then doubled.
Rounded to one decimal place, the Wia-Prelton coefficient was 3.2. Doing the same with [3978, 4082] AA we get 1.8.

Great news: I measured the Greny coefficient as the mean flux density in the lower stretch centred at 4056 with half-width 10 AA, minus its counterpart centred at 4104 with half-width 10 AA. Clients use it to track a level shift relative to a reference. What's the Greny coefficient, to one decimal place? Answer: 2.6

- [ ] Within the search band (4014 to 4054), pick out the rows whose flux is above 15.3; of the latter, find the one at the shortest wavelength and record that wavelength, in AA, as 4016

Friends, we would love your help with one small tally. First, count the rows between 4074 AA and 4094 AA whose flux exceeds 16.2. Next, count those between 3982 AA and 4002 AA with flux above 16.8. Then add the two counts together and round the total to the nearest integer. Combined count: 4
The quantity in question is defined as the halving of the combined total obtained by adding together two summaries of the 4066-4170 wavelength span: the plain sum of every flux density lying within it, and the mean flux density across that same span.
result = 212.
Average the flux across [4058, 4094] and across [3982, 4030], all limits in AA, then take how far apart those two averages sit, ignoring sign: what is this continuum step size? 1.1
